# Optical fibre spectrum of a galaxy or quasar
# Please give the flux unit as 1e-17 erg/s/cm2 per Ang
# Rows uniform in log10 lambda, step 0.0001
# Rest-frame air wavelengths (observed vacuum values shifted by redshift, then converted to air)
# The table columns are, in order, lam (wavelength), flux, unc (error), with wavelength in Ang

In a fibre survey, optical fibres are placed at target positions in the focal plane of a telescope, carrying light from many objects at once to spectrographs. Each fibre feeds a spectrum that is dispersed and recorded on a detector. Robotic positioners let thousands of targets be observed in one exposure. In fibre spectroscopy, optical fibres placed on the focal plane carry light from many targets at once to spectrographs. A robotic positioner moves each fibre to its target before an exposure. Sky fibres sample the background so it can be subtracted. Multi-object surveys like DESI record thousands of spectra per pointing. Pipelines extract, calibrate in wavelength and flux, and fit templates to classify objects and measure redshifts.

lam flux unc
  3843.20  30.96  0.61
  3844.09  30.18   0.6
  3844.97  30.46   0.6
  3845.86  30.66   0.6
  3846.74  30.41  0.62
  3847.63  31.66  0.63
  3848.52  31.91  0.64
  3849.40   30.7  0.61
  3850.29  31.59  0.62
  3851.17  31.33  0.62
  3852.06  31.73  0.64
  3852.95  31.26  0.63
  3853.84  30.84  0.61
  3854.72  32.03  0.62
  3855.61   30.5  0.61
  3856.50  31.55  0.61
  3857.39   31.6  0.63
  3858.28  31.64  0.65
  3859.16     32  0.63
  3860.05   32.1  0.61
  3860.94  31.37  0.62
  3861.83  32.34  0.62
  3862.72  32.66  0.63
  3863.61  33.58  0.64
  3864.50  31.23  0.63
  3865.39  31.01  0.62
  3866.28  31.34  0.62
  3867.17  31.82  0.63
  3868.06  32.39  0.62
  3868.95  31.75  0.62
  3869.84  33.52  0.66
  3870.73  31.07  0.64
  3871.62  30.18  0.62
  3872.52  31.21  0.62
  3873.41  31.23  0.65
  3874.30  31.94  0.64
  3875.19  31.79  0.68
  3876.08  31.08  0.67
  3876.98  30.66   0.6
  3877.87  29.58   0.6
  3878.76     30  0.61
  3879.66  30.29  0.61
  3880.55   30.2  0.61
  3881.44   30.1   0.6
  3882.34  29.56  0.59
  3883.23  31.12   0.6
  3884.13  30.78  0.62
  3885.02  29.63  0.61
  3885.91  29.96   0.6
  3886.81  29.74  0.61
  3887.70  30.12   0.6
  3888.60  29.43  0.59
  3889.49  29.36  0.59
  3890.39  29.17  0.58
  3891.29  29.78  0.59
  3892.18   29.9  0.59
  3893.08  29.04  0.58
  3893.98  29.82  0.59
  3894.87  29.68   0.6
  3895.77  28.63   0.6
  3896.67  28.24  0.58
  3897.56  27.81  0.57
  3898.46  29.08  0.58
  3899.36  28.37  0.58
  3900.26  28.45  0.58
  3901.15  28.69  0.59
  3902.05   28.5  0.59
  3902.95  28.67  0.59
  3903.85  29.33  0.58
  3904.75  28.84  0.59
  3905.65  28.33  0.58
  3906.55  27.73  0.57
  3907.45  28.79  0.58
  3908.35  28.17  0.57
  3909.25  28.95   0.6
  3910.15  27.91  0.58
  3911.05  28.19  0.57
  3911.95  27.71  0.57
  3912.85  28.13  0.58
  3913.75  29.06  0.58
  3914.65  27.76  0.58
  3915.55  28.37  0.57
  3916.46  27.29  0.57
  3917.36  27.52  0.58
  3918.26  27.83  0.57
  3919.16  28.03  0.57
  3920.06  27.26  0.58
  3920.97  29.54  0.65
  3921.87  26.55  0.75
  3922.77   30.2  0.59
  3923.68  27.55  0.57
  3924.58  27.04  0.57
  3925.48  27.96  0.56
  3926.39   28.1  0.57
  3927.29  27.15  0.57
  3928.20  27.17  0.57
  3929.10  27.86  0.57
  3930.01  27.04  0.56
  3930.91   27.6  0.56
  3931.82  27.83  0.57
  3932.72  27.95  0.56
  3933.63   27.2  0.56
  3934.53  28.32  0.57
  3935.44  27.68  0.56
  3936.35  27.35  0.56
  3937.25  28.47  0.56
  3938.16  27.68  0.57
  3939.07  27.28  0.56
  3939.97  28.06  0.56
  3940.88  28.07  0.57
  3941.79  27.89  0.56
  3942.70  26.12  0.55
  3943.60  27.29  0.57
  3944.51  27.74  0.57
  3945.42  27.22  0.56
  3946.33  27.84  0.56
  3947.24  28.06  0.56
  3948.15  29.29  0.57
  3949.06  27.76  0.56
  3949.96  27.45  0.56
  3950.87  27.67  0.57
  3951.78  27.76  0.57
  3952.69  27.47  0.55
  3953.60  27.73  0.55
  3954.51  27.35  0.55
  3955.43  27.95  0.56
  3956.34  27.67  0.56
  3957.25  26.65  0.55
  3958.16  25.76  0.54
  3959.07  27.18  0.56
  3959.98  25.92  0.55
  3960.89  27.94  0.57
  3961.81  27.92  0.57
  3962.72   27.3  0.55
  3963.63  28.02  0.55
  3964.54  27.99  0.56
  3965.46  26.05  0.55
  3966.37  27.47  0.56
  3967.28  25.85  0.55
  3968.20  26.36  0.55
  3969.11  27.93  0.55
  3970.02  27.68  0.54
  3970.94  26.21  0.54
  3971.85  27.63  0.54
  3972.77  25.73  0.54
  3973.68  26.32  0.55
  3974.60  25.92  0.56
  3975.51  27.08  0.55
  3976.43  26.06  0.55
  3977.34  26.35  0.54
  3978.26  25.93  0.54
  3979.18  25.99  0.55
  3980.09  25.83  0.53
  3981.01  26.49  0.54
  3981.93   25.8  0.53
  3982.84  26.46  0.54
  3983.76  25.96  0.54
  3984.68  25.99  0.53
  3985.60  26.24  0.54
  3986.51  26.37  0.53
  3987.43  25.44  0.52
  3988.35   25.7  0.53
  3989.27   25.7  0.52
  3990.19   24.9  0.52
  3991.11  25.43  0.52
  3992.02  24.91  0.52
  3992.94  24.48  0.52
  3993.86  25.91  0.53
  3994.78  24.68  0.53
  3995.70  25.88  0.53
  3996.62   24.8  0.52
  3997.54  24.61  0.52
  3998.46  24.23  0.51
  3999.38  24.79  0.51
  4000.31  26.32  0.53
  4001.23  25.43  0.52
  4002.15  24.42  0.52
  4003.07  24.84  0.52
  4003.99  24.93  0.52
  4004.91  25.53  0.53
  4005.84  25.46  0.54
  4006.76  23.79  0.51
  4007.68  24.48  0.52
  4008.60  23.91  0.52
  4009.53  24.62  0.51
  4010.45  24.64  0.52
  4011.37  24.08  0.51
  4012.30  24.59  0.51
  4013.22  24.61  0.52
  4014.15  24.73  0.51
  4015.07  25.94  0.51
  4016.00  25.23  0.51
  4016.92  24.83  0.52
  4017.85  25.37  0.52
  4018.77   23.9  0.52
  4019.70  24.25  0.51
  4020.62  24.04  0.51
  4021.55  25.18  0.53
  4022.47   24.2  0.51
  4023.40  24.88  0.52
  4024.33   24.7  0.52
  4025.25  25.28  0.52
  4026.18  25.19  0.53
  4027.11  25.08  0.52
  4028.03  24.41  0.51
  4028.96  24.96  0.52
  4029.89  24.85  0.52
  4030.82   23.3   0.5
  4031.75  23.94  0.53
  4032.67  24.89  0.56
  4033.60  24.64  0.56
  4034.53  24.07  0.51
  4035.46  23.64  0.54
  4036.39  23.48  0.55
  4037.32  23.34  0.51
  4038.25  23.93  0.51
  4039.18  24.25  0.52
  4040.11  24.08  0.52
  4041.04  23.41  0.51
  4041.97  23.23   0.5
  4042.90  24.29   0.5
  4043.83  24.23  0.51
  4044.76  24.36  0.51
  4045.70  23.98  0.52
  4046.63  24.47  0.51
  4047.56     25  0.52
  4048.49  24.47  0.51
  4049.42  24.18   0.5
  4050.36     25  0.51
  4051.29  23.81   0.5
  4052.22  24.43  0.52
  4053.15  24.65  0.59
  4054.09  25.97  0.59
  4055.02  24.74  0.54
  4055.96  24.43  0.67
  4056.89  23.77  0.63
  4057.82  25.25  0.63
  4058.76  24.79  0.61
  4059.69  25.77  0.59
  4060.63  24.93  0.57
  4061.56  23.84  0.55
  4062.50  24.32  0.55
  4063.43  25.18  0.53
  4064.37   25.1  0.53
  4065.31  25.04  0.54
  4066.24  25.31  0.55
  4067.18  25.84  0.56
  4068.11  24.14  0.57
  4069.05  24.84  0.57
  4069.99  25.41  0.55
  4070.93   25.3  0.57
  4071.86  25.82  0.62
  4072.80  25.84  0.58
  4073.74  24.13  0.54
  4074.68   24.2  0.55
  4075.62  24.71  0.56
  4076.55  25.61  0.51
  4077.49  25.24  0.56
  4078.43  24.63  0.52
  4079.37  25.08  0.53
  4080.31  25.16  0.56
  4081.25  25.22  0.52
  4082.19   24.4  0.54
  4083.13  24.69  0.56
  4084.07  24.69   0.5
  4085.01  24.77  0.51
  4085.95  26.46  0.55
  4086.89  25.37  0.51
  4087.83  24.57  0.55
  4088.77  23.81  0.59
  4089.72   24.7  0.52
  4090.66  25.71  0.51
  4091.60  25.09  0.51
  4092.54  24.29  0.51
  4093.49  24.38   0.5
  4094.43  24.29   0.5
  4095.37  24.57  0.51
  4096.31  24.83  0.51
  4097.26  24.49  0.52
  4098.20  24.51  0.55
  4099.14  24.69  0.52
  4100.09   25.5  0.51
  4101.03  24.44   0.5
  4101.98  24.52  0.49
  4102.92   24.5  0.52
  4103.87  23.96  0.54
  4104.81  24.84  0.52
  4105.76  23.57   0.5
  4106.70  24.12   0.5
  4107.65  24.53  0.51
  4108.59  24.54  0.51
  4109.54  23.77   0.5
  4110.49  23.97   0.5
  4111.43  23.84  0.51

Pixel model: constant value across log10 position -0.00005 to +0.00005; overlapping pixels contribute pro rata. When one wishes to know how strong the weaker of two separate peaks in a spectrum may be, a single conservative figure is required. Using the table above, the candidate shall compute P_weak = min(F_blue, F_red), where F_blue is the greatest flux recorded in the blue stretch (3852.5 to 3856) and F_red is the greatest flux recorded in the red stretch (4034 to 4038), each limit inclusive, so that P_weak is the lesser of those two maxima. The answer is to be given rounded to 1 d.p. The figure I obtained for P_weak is 24.1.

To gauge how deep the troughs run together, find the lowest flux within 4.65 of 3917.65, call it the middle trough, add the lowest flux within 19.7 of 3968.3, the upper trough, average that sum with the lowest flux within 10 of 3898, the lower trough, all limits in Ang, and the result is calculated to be 39.9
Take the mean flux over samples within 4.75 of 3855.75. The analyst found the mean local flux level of 32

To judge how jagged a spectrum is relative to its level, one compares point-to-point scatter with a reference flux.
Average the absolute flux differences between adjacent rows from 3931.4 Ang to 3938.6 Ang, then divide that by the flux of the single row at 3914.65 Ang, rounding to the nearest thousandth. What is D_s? 0.025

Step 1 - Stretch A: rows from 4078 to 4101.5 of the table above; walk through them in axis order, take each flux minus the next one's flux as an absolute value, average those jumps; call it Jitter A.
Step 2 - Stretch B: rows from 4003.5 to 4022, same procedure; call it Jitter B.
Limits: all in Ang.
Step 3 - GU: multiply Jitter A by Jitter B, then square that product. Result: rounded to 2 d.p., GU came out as 0.10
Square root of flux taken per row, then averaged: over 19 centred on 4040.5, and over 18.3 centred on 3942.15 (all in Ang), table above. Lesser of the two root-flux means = 4.91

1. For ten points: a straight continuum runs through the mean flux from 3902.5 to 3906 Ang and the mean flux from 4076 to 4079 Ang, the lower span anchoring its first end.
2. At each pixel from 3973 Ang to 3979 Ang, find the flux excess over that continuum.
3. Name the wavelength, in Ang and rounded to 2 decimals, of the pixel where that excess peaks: 3975.51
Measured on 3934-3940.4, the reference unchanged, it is 3937.25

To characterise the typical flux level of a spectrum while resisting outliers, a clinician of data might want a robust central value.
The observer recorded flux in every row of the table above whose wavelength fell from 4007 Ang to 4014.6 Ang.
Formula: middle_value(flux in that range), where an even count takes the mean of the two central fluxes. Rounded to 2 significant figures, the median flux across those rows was 25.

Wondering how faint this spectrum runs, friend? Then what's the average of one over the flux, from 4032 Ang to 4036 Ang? 0.041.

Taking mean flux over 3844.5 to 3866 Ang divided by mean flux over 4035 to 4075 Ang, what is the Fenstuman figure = 1.28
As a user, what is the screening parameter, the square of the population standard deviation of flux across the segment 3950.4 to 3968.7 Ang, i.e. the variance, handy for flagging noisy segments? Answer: 0.60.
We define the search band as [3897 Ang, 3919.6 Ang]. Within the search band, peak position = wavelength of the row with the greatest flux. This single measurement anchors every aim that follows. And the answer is 3903.85 Ang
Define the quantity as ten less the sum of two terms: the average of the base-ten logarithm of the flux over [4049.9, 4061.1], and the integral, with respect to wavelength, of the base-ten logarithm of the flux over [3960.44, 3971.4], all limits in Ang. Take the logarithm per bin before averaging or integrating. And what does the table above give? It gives -7.12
